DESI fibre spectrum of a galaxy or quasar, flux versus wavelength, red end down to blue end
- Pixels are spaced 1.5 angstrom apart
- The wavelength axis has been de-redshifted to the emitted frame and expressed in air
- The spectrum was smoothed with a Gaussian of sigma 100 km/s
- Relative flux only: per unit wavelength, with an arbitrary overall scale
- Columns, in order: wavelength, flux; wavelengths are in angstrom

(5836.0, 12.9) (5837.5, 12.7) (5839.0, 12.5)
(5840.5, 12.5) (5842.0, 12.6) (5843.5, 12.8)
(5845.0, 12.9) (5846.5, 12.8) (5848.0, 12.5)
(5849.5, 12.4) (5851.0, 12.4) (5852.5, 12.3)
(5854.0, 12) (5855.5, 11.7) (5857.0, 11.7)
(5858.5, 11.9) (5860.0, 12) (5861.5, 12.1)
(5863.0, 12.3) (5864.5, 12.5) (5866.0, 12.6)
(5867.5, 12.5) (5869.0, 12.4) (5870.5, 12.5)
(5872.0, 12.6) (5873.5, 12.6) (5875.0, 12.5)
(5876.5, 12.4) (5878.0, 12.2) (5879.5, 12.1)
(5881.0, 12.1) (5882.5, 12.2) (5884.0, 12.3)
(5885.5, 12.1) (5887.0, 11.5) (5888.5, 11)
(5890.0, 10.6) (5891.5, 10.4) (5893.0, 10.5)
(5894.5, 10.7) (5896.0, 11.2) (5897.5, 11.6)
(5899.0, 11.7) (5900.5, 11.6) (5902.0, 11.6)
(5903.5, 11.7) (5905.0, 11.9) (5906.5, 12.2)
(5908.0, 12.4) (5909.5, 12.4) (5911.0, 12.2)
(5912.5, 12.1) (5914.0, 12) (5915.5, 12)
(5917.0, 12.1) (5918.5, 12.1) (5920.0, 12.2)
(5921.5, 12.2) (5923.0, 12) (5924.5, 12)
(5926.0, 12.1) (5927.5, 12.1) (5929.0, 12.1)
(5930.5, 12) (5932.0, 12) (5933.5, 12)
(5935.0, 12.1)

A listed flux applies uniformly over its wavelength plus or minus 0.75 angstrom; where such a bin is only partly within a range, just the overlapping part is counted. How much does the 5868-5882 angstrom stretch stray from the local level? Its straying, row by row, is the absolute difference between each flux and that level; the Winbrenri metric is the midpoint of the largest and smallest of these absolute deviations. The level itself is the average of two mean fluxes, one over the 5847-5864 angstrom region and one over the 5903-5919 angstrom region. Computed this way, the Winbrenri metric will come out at 0.25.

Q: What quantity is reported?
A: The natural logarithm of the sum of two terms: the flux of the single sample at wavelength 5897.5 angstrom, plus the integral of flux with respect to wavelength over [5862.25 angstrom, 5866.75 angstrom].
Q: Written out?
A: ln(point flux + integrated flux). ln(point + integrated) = 4.22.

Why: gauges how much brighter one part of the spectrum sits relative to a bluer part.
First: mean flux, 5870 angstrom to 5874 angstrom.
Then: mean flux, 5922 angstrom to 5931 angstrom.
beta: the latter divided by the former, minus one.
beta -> -0.041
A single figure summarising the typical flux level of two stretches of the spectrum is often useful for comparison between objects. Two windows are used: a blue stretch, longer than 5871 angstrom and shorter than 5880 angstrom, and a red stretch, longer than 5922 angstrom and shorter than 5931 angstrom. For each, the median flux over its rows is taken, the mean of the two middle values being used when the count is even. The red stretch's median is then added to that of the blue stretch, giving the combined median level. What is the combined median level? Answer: 24.5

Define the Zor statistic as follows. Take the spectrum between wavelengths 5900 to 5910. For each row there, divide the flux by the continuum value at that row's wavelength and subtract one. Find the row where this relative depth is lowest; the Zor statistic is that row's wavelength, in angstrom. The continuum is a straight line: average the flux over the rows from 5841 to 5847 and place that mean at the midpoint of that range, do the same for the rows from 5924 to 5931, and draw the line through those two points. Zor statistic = 5900.5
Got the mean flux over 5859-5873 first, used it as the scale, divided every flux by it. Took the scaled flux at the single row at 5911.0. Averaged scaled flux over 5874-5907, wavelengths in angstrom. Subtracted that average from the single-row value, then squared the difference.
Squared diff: 0.0020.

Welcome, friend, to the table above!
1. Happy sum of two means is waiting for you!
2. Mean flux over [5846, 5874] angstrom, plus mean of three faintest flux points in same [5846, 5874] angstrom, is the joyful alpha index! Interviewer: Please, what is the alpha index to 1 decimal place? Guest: 24.1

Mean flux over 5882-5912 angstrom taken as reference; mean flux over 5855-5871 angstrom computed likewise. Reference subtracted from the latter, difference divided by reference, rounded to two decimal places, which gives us 0.05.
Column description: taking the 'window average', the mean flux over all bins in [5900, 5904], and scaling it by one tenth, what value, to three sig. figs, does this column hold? 1.16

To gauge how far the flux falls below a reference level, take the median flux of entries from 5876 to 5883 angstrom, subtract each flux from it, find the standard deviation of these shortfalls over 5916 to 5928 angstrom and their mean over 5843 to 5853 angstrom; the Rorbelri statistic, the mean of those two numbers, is -0.16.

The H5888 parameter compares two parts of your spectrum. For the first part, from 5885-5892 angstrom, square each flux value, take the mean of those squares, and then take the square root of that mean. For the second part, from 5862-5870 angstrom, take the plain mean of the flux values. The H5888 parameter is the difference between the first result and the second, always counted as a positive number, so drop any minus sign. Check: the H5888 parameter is 1.3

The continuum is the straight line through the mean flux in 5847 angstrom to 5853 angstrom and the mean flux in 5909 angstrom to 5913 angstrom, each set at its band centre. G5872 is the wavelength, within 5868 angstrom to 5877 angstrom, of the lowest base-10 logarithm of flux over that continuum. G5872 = 5869.0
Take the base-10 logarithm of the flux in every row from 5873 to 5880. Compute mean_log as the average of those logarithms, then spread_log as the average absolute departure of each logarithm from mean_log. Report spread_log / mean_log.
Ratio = 0.0054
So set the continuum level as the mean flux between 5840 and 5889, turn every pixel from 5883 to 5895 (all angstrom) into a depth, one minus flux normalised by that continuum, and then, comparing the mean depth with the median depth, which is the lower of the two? 0.09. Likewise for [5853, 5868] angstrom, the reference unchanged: 0.01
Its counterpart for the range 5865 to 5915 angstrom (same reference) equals 0.01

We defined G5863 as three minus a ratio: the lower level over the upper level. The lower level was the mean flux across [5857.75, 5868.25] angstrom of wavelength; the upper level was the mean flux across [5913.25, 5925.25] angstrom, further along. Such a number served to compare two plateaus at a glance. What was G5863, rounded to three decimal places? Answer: 1.984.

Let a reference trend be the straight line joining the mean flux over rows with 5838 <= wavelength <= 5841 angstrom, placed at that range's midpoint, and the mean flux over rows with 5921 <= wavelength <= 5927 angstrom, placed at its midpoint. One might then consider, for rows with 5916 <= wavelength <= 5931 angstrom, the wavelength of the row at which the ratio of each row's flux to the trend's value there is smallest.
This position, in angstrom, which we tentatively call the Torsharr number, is 5923.0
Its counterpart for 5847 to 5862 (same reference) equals 5855.5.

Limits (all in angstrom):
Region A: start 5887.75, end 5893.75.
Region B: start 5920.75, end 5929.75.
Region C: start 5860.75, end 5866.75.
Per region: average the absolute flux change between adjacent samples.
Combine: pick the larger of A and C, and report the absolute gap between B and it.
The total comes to 0.173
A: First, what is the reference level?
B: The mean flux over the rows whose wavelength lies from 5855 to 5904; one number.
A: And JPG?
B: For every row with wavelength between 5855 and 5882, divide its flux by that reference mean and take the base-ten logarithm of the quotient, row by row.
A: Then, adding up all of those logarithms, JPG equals 0.26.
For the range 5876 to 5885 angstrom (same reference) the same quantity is 0.08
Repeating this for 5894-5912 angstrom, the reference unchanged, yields -0.05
